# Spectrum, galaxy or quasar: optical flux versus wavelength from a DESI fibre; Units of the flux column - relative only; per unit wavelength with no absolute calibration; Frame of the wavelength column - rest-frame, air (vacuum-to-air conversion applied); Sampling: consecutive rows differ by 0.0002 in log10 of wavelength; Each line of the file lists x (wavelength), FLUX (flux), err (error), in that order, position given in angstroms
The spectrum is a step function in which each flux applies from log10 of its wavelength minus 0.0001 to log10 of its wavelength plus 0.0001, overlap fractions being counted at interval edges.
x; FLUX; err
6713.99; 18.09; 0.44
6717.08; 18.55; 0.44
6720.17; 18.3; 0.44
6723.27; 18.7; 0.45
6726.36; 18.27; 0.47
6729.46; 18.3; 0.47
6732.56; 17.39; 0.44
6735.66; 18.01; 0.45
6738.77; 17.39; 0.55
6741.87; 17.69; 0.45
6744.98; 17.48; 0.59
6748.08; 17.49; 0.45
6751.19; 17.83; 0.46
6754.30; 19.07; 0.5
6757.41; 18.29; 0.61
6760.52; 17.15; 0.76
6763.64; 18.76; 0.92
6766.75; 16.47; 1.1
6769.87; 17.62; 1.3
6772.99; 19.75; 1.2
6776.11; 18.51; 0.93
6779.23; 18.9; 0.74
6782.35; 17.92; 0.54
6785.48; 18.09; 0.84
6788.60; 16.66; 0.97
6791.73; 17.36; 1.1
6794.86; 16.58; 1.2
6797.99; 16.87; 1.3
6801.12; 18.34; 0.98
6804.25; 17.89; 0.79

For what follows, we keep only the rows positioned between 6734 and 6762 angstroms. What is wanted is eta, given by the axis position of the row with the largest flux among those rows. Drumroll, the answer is 6754.30 angstroms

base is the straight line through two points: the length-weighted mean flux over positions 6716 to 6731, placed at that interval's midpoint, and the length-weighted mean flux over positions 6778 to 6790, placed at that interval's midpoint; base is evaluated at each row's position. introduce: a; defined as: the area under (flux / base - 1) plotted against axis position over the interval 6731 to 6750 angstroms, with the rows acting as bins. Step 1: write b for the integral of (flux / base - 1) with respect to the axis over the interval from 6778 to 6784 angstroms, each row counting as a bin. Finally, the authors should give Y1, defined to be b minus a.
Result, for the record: 0.9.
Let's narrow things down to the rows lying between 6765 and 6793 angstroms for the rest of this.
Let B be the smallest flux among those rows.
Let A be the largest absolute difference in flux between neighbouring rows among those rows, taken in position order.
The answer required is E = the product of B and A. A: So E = 35.1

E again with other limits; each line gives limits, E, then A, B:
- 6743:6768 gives 37.7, 2.29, 16.47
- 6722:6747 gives 15.8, 0.91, 17.39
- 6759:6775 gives 37.7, 2.29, 16.47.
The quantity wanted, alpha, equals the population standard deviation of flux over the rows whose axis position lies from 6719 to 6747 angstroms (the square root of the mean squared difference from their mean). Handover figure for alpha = 0.5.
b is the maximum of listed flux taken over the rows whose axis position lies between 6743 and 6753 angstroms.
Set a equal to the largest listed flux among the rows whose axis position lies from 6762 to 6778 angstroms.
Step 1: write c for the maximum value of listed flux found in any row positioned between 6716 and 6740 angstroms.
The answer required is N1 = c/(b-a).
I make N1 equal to -10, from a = 19.75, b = 17.83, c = 18.7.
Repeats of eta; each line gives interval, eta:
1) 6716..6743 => 6723.27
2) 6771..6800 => 6772.99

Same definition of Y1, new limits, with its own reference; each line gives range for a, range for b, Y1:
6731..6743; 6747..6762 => 0.3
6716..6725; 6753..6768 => -0.1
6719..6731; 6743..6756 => -0.2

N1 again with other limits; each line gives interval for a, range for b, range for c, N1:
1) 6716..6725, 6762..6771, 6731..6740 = 300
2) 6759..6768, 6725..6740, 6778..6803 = -41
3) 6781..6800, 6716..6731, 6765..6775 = 32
